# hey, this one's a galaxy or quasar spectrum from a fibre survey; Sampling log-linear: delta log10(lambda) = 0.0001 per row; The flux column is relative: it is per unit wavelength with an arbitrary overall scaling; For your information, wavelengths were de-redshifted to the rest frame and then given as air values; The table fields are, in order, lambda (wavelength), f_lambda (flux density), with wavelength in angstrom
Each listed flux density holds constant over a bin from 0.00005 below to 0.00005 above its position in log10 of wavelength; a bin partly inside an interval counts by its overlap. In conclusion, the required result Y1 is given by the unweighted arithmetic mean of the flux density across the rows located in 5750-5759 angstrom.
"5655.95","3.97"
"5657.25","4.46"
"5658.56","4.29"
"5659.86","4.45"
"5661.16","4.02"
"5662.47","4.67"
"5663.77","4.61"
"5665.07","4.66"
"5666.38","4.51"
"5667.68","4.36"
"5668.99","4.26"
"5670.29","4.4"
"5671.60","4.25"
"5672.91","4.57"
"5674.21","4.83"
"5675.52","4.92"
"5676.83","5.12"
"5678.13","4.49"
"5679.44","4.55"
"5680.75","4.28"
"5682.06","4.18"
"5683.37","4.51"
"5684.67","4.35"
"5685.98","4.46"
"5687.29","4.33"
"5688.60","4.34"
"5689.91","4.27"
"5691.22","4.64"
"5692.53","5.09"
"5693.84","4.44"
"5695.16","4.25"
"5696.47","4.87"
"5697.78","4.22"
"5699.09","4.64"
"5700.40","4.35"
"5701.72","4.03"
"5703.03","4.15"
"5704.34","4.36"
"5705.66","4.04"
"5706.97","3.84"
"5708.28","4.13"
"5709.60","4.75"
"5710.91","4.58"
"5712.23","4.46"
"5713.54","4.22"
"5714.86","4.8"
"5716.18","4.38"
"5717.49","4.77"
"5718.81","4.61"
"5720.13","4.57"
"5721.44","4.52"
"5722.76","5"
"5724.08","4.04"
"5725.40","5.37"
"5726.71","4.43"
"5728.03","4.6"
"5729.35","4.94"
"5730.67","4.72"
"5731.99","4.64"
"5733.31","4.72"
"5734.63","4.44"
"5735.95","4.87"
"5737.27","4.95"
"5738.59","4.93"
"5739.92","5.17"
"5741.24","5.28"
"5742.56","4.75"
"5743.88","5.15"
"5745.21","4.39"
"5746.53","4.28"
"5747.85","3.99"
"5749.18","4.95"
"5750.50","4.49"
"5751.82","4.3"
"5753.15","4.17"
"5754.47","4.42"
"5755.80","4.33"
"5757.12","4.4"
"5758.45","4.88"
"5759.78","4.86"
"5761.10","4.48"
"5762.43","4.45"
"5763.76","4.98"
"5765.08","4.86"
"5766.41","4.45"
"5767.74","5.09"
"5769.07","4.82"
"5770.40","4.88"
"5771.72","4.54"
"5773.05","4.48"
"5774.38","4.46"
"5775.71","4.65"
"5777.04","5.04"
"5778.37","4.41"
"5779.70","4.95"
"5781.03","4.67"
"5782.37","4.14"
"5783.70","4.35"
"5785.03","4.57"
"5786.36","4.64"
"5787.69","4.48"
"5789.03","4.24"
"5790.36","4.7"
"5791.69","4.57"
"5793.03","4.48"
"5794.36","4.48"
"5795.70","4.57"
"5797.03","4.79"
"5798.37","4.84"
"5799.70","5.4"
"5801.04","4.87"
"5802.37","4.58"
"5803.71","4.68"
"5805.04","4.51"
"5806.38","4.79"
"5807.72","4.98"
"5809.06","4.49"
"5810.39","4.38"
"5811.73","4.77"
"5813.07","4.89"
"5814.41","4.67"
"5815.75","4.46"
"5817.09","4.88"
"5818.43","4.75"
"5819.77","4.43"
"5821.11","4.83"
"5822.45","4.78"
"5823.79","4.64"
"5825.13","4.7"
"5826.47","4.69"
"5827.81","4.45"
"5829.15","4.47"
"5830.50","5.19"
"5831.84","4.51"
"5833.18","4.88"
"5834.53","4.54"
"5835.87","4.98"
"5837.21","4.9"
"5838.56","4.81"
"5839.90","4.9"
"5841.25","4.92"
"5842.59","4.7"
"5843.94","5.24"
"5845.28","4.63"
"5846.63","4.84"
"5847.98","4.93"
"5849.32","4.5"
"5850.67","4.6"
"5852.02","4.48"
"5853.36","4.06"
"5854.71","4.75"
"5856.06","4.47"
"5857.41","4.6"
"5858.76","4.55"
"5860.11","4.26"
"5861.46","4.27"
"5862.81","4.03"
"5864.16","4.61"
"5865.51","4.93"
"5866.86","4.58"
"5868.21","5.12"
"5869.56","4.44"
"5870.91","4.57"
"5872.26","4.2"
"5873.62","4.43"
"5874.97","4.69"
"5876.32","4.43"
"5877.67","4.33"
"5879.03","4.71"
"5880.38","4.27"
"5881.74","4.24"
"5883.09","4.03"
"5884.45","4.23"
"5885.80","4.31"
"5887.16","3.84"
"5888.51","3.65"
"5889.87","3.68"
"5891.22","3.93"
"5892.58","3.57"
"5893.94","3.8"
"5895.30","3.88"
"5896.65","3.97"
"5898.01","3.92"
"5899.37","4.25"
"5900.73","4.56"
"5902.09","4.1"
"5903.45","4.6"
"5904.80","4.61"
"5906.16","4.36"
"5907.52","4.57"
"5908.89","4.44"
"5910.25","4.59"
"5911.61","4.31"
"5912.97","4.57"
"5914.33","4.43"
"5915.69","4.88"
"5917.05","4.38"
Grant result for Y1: 4.43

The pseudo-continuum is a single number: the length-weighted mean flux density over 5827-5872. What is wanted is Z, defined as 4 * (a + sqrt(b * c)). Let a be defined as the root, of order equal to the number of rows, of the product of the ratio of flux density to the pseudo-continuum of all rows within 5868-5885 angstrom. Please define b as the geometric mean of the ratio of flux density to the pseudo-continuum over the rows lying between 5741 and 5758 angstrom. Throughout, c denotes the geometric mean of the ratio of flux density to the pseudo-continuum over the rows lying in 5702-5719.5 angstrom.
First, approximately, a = 0.95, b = 0.97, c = 0.94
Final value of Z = 7.63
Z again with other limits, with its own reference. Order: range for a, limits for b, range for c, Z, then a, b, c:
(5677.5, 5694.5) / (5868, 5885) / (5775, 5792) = 7.69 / 0.96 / 0.95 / 0.98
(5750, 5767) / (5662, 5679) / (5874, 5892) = 7.66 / 0.97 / 0.98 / 0.90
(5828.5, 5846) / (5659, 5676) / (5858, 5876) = 8.01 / 1.03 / 0.97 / 0.97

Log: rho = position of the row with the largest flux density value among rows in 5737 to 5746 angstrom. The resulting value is 5741.24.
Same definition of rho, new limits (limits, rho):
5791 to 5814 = 5799.70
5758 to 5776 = 5767.74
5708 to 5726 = 5725.40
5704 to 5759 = 5725.40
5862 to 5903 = 5868.21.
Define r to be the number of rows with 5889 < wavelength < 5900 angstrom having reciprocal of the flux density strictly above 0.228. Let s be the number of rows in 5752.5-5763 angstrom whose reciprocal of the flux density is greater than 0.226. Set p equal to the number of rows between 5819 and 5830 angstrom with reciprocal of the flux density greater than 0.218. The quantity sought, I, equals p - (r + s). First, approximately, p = 3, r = 8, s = 4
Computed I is -9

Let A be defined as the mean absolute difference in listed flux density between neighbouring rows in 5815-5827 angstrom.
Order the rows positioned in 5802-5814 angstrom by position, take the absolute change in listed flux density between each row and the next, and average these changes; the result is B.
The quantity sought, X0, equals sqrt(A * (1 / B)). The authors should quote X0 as 0.91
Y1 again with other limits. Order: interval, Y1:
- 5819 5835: 4.68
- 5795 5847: 4.75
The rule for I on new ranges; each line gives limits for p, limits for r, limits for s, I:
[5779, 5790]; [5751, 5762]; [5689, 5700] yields -1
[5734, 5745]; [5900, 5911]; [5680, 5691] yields -7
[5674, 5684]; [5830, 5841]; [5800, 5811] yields 4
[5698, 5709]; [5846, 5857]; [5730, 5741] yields 6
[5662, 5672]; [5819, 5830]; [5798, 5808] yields 5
